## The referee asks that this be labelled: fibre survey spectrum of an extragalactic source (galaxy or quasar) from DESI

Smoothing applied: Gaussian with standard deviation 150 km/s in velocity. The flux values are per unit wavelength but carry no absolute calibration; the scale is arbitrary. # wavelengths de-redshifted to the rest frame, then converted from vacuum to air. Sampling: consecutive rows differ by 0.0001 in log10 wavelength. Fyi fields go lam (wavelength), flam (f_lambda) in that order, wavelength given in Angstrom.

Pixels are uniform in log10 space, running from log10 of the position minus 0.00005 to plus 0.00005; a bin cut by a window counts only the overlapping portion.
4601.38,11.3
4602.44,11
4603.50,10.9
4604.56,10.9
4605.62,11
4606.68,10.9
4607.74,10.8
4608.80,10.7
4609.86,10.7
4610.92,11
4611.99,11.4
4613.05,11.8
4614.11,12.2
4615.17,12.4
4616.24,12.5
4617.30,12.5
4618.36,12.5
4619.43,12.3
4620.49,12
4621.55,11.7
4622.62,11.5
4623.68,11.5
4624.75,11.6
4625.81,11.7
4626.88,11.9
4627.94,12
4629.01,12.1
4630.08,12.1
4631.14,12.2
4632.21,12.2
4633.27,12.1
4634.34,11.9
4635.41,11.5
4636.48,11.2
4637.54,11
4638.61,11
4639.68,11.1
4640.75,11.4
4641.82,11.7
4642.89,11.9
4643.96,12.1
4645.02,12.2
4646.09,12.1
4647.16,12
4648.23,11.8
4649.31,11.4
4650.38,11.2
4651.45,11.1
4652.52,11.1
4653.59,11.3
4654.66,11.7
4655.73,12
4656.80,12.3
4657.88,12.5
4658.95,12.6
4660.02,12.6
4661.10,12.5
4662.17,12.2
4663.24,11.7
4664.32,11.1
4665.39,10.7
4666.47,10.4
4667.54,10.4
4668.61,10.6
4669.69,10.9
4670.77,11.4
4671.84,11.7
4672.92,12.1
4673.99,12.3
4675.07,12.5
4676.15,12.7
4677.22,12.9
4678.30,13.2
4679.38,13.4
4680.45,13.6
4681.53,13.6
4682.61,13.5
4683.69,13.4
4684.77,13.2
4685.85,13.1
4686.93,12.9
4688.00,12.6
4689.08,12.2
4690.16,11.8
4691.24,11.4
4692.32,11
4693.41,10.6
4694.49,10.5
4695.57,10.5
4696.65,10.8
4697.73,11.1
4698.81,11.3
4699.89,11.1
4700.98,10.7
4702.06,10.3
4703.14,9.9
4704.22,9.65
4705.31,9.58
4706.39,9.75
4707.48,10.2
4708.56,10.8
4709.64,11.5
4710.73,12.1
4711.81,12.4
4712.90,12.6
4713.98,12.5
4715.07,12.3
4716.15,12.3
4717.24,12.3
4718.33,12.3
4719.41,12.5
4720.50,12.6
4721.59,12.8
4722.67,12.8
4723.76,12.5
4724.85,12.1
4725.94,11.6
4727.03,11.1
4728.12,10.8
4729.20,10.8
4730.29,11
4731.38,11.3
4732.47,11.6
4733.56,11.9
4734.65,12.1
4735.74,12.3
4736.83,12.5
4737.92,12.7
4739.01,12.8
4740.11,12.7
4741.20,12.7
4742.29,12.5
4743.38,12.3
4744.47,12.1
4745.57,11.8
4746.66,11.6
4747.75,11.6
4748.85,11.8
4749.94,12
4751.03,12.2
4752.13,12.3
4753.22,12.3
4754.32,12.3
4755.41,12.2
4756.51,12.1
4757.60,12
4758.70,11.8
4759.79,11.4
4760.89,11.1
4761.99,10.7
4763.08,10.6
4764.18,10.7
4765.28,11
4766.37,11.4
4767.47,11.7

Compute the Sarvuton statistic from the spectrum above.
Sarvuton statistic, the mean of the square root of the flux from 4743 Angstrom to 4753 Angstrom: 3.46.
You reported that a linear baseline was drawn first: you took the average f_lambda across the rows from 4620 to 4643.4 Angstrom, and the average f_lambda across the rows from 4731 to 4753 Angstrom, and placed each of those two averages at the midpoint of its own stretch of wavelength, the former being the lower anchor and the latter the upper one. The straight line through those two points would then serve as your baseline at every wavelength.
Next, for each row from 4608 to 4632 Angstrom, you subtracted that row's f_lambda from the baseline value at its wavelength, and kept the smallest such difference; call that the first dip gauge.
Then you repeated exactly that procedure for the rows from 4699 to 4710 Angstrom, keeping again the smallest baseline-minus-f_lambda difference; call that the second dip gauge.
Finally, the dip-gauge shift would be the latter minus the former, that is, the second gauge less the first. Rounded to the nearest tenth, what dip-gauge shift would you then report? 1.4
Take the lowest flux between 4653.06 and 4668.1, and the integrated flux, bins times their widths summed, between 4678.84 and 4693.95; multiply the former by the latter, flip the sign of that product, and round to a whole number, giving -1978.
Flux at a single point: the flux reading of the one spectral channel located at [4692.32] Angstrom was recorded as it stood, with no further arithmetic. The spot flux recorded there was 11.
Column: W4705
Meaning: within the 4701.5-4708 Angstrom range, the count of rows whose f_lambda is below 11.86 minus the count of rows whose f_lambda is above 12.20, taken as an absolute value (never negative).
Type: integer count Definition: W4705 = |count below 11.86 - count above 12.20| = 6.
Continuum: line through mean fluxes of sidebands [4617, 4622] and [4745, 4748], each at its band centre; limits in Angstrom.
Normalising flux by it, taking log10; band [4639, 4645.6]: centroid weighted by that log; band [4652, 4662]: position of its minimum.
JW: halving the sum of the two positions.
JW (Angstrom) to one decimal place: 4646.5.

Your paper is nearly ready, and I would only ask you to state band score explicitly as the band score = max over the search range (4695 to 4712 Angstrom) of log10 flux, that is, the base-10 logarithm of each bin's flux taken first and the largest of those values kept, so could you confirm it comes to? 1.09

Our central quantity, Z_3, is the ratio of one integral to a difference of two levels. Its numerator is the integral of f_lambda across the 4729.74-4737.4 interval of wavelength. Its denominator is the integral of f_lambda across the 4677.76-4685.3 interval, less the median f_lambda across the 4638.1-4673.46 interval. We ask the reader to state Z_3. 1.0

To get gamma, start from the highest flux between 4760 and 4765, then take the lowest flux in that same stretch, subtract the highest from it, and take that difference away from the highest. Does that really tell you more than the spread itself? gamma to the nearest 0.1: 11.6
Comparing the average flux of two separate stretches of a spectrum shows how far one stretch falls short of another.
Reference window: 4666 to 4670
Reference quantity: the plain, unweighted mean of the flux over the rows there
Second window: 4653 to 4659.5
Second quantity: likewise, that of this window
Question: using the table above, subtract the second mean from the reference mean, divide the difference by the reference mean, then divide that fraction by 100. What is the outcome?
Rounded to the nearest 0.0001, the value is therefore -0.0014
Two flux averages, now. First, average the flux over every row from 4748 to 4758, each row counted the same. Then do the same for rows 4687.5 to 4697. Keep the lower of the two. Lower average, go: 11.3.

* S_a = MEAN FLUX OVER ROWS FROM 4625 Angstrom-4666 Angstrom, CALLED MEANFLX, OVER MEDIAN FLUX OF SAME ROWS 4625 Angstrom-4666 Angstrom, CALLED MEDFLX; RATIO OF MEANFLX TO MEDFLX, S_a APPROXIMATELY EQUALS 0.989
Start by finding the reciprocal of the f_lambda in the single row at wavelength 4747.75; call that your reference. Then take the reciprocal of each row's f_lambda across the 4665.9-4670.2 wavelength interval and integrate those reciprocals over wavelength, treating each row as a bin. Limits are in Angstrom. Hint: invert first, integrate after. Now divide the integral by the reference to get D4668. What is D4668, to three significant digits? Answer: 4.72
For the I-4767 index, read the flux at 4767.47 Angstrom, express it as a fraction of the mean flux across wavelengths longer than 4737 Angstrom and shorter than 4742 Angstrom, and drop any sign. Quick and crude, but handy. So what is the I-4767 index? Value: 0.92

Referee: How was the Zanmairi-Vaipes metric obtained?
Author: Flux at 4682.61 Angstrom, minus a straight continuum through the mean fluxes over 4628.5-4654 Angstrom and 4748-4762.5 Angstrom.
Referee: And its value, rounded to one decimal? 1.8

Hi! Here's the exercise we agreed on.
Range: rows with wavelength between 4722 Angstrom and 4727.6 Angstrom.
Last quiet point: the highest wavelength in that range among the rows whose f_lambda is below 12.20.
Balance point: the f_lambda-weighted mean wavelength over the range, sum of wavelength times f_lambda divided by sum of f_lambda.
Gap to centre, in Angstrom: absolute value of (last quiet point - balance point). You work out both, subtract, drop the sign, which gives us 2.3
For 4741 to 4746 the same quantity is 2.2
